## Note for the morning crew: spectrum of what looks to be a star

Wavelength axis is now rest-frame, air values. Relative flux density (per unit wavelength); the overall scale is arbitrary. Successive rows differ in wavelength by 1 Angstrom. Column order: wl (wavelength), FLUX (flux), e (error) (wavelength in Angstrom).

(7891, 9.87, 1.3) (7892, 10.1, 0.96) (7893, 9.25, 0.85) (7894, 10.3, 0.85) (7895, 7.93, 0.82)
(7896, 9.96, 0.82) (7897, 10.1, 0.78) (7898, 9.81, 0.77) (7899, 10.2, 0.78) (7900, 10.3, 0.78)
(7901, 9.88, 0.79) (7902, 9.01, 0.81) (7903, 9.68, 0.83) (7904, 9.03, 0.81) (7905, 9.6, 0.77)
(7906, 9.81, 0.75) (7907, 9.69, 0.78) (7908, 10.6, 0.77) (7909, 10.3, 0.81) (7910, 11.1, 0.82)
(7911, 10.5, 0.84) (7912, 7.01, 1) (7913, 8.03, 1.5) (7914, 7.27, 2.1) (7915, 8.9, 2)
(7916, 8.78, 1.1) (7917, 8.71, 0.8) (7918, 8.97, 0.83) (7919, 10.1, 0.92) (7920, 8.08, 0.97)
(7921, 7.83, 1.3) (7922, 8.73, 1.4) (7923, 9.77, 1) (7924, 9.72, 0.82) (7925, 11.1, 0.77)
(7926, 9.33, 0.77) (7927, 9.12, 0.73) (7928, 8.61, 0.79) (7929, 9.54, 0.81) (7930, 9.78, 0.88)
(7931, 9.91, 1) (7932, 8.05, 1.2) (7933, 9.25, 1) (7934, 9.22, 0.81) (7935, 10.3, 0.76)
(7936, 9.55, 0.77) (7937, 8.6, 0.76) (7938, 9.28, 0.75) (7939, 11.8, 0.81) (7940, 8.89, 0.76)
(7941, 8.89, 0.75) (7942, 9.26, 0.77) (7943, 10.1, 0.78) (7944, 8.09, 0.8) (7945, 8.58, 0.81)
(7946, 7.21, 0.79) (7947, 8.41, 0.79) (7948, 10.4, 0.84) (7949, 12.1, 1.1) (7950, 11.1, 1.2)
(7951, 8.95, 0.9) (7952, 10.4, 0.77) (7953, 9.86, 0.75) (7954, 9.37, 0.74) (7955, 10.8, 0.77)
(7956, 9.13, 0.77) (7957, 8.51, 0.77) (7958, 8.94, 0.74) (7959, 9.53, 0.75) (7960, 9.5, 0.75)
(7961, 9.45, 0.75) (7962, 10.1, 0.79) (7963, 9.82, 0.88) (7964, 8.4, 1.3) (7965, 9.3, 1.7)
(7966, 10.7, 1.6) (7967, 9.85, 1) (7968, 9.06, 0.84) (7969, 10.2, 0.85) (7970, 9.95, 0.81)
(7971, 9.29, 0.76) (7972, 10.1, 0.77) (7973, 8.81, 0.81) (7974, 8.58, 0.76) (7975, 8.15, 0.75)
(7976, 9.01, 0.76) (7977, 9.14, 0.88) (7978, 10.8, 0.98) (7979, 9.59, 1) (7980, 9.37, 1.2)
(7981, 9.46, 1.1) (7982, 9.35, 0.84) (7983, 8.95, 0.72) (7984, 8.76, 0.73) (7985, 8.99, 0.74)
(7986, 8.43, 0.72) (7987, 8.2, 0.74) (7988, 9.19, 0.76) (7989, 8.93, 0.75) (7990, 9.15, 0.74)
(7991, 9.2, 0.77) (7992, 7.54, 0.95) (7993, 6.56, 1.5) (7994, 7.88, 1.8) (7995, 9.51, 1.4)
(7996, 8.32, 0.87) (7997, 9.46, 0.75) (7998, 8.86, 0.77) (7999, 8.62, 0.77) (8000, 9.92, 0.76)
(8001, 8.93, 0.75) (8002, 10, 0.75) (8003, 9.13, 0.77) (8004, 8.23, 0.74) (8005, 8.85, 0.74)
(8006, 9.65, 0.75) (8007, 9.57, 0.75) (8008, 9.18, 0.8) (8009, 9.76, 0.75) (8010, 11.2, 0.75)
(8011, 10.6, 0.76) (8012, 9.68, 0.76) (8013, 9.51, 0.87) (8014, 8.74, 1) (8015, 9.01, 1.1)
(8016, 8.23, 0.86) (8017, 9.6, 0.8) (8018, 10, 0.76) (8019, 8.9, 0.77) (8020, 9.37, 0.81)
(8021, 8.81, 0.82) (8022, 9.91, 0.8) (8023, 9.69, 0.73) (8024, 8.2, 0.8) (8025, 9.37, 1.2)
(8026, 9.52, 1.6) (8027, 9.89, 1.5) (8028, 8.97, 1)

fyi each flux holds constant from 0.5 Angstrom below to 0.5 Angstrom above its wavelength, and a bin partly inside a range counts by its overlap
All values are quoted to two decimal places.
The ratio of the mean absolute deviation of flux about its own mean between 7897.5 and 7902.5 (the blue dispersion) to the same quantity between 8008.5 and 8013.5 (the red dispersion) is 0.57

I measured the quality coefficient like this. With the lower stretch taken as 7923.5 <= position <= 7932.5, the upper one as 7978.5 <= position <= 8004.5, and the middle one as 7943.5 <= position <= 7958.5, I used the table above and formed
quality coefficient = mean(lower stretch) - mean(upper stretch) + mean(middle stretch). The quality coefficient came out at 10.1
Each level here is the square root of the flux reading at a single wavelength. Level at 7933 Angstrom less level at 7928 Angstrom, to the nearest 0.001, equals 0.107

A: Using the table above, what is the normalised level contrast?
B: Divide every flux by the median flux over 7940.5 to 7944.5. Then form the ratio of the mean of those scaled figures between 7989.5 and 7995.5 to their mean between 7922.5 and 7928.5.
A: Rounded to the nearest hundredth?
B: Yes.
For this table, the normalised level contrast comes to 0.86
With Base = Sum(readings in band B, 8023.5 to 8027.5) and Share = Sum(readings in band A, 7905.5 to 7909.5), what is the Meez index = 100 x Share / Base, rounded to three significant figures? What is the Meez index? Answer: 109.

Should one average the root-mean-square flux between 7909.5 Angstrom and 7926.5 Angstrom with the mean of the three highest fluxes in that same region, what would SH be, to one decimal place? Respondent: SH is 10.0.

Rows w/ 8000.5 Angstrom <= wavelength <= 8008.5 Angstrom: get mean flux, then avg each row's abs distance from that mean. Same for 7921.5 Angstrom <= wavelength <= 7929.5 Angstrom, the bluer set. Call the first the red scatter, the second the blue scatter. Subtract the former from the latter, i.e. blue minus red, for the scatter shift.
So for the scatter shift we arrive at 0.13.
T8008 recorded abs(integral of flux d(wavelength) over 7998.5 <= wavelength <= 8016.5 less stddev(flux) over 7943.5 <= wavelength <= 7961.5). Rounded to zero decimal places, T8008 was 168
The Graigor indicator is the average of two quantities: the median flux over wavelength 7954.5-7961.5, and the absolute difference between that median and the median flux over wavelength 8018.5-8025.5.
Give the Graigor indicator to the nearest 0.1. 4.8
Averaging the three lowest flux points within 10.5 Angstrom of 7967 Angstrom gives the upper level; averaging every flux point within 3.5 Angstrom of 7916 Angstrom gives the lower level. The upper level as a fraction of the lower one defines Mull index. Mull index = 0.96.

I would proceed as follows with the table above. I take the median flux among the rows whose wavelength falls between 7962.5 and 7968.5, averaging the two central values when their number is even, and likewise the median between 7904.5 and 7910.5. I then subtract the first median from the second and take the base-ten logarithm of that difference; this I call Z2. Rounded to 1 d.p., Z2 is -0.3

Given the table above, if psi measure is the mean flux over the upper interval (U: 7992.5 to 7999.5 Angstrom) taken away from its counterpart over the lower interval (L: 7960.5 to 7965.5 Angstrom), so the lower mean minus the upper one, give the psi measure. 1.0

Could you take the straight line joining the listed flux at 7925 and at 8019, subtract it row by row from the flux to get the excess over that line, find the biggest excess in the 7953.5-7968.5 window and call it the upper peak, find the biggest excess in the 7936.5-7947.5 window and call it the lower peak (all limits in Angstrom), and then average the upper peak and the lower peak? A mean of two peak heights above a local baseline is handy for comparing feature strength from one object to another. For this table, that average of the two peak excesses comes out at 0.79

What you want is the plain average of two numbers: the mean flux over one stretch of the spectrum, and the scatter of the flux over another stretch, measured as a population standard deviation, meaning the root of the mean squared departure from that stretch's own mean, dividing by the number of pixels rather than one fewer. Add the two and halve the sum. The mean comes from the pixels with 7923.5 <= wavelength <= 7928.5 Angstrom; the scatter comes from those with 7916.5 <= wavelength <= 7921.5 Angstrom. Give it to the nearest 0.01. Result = 5.19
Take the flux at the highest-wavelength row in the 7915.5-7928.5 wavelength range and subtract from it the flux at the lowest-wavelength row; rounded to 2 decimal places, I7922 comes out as -0.17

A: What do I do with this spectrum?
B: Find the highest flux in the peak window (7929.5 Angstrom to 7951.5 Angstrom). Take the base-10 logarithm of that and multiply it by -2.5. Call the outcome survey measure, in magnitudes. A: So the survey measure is -2.71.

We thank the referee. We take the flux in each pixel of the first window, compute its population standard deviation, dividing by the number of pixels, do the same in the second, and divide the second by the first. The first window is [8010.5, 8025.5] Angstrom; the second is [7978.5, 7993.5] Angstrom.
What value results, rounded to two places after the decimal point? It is 1.23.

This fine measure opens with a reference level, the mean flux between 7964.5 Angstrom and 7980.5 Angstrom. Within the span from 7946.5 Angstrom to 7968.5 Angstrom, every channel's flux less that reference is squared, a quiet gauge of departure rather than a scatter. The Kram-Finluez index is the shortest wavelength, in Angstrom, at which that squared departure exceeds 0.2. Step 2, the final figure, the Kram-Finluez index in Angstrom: 7947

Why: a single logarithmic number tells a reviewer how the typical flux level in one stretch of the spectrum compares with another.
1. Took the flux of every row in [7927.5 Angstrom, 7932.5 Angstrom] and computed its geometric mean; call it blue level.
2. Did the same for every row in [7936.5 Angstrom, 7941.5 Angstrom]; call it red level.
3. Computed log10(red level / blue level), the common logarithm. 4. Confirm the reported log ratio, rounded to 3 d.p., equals 0.013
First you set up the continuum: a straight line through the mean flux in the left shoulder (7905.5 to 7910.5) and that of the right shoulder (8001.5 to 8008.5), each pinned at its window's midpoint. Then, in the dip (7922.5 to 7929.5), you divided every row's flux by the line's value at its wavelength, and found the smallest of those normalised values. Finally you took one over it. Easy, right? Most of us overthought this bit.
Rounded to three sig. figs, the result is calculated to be 1.17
